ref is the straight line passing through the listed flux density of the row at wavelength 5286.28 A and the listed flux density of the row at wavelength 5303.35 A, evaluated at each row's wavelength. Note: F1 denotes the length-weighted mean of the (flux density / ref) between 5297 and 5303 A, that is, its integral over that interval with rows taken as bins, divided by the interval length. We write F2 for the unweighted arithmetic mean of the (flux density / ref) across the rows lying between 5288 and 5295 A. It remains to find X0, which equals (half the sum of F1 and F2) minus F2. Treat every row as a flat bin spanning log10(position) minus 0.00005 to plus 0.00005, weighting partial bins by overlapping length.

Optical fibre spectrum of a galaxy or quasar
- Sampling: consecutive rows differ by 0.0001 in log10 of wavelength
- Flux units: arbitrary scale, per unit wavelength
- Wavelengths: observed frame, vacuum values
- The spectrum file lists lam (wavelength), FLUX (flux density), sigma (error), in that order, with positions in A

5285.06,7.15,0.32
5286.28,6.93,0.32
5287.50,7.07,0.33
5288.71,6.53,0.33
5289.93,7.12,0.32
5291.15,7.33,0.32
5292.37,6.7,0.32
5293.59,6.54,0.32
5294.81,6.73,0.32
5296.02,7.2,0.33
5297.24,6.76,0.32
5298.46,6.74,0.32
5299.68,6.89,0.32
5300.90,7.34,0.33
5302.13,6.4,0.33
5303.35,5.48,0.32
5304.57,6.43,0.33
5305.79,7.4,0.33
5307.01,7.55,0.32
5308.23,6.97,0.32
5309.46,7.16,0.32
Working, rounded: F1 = 1.17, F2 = 1.06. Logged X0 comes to 0.06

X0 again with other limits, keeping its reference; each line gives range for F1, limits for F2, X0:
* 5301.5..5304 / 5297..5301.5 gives -0.06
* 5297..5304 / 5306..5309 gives -0.13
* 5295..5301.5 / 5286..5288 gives 0.08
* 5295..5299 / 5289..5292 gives 0.02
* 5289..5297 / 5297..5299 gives -0.02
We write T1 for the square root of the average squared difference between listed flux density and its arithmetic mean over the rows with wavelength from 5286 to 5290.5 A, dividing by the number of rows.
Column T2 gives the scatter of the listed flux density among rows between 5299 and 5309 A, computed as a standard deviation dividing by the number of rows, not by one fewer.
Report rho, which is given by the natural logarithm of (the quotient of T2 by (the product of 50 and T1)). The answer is -2.9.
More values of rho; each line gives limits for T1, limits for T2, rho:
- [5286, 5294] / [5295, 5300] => -4.4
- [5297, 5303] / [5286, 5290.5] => -4.2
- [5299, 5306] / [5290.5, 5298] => -4.7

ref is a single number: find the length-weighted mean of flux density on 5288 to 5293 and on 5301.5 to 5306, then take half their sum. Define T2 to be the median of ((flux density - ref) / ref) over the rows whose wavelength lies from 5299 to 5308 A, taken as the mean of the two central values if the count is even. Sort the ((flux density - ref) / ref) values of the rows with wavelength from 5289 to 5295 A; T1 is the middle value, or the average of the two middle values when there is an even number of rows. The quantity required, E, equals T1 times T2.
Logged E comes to 0.0006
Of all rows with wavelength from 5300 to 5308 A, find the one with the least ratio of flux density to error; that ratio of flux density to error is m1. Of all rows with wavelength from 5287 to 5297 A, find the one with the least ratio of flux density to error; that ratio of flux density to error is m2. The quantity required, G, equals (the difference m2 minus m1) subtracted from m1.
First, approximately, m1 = 17.1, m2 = 19.8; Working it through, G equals 14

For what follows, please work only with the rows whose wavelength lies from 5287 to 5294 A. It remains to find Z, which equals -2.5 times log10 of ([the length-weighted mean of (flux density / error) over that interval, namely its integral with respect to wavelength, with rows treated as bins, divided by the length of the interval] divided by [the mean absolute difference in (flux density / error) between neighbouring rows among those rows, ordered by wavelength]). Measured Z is -2.9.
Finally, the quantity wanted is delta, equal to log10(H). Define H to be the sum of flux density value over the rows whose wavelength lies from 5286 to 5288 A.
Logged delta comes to 1.15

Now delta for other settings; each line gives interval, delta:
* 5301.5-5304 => 1.07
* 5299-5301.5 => 1.15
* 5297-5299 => 1.13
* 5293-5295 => 1.12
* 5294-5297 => 1.14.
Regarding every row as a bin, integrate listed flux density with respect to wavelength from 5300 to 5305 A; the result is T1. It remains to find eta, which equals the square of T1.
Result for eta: 1034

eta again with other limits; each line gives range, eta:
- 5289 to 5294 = 1191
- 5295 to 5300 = 1189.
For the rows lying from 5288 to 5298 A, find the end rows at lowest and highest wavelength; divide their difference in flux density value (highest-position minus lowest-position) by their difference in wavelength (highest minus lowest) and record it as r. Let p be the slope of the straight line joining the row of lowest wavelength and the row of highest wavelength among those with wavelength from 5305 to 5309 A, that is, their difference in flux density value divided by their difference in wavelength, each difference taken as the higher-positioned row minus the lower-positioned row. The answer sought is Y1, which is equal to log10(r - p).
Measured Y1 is -0.69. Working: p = -0.18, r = 0.027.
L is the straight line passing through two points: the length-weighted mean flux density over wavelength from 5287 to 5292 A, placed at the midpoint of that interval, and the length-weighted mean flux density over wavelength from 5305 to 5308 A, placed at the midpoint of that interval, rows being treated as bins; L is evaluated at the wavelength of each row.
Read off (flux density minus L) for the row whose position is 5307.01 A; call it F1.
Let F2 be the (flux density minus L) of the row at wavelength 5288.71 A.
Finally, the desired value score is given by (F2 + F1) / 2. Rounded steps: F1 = 0.18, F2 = -0.5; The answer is -0.14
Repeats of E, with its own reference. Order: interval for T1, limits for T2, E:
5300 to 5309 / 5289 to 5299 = 0.0009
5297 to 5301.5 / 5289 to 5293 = 0.0022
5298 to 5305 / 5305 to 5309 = -0.0008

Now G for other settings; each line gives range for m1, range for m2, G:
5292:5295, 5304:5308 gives 21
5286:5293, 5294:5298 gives 19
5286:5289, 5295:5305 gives 22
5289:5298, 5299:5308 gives 24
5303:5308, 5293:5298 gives 14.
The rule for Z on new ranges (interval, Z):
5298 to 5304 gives -2.8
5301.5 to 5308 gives -2.4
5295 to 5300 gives -4.3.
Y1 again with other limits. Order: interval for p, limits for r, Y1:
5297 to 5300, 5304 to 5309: -1.03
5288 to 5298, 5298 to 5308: -1.17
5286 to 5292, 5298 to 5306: -2.10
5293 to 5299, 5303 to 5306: -0.13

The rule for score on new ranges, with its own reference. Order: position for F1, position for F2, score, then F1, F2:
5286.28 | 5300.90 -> 0.05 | 0.00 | 0.1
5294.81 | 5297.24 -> -0.39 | -0.38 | -0.4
